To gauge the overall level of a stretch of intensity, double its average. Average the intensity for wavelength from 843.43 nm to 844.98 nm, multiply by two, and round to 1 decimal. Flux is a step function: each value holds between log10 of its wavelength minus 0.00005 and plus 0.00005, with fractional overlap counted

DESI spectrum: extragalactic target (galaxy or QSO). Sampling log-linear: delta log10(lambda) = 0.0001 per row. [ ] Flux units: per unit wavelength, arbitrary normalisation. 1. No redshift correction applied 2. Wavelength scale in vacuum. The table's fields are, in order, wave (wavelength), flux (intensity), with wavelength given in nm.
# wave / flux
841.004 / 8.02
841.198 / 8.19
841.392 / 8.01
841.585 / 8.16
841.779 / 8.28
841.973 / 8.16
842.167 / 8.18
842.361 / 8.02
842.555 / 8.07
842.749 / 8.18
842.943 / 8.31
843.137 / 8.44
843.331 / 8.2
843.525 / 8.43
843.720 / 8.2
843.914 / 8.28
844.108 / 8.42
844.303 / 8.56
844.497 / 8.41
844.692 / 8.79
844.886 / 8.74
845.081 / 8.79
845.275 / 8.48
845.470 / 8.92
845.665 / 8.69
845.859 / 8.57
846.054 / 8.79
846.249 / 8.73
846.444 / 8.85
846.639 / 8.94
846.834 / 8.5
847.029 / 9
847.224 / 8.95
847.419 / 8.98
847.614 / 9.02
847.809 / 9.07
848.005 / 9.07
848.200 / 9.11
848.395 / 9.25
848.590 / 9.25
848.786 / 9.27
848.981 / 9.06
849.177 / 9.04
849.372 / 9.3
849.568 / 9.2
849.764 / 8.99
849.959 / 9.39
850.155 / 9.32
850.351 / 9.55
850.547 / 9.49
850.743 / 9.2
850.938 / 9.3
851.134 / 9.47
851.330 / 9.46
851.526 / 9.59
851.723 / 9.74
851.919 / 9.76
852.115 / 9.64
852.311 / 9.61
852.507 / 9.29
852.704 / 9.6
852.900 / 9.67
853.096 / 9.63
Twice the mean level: 17.0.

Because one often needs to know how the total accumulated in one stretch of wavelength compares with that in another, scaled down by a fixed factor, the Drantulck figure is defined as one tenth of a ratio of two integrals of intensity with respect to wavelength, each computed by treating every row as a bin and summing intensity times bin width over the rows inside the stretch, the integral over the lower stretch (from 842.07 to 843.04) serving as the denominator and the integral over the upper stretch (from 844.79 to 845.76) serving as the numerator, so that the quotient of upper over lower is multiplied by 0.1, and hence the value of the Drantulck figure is 0.107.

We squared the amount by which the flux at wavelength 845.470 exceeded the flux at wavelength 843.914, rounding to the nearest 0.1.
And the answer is 0.4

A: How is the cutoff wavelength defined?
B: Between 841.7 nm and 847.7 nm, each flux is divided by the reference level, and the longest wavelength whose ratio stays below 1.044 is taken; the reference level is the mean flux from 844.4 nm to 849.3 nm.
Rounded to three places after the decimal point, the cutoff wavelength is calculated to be 847.614 nm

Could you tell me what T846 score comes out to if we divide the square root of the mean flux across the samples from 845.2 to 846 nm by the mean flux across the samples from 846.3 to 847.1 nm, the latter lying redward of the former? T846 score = 0.334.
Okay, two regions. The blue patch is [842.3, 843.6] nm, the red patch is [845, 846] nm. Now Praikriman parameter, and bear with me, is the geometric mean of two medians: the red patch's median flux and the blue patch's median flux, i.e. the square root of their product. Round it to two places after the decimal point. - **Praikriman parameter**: 8.44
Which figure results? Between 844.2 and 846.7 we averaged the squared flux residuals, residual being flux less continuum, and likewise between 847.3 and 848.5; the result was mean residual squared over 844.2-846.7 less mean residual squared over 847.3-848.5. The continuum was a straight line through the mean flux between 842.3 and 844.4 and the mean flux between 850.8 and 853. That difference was 0.014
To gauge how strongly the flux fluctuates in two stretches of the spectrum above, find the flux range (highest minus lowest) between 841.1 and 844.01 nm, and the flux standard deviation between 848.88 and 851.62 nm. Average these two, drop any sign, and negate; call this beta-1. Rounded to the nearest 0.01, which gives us -0.31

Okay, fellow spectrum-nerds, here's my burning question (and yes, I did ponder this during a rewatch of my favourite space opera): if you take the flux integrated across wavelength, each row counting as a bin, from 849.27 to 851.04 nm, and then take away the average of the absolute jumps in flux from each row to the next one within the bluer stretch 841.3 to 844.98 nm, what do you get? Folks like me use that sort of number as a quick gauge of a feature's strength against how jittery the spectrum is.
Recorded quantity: 16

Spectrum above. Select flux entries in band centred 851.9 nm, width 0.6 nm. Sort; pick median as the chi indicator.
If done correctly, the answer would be 9.74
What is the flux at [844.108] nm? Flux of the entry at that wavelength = 8.42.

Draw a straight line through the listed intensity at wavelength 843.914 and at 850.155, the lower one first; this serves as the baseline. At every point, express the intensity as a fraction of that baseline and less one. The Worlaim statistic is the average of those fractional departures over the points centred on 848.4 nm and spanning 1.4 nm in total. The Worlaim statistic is 0.014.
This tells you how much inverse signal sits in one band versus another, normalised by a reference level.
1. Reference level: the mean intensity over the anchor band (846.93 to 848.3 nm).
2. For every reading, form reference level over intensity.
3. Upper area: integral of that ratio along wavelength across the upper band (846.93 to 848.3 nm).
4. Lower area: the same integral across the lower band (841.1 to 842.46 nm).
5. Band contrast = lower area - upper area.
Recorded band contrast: 0.14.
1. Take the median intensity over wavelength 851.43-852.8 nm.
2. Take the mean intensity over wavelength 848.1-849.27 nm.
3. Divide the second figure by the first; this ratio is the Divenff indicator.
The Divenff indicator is 0.95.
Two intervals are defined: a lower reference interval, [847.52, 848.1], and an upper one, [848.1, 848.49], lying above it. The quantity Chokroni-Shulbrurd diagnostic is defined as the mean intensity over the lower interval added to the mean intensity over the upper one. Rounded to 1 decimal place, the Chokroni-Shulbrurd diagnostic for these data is 18.2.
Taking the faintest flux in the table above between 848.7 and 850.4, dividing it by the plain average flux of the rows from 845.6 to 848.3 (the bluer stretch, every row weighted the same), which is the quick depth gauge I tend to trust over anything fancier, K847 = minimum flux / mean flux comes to 1.01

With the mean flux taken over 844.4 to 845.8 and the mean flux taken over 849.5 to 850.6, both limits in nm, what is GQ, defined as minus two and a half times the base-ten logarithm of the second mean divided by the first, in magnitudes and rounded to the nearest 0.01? -0.08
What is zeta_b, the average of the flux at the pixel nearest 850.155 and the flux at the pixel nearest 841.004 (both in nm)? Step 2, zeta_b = 8.67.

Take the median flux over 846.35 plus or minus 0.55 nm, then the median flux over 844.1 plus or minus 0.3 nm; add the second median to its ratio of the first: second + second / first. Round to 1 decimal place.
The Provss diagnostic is 9.4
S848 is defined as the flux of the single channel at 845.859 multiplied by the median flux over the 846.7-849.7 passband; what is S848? 77.7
